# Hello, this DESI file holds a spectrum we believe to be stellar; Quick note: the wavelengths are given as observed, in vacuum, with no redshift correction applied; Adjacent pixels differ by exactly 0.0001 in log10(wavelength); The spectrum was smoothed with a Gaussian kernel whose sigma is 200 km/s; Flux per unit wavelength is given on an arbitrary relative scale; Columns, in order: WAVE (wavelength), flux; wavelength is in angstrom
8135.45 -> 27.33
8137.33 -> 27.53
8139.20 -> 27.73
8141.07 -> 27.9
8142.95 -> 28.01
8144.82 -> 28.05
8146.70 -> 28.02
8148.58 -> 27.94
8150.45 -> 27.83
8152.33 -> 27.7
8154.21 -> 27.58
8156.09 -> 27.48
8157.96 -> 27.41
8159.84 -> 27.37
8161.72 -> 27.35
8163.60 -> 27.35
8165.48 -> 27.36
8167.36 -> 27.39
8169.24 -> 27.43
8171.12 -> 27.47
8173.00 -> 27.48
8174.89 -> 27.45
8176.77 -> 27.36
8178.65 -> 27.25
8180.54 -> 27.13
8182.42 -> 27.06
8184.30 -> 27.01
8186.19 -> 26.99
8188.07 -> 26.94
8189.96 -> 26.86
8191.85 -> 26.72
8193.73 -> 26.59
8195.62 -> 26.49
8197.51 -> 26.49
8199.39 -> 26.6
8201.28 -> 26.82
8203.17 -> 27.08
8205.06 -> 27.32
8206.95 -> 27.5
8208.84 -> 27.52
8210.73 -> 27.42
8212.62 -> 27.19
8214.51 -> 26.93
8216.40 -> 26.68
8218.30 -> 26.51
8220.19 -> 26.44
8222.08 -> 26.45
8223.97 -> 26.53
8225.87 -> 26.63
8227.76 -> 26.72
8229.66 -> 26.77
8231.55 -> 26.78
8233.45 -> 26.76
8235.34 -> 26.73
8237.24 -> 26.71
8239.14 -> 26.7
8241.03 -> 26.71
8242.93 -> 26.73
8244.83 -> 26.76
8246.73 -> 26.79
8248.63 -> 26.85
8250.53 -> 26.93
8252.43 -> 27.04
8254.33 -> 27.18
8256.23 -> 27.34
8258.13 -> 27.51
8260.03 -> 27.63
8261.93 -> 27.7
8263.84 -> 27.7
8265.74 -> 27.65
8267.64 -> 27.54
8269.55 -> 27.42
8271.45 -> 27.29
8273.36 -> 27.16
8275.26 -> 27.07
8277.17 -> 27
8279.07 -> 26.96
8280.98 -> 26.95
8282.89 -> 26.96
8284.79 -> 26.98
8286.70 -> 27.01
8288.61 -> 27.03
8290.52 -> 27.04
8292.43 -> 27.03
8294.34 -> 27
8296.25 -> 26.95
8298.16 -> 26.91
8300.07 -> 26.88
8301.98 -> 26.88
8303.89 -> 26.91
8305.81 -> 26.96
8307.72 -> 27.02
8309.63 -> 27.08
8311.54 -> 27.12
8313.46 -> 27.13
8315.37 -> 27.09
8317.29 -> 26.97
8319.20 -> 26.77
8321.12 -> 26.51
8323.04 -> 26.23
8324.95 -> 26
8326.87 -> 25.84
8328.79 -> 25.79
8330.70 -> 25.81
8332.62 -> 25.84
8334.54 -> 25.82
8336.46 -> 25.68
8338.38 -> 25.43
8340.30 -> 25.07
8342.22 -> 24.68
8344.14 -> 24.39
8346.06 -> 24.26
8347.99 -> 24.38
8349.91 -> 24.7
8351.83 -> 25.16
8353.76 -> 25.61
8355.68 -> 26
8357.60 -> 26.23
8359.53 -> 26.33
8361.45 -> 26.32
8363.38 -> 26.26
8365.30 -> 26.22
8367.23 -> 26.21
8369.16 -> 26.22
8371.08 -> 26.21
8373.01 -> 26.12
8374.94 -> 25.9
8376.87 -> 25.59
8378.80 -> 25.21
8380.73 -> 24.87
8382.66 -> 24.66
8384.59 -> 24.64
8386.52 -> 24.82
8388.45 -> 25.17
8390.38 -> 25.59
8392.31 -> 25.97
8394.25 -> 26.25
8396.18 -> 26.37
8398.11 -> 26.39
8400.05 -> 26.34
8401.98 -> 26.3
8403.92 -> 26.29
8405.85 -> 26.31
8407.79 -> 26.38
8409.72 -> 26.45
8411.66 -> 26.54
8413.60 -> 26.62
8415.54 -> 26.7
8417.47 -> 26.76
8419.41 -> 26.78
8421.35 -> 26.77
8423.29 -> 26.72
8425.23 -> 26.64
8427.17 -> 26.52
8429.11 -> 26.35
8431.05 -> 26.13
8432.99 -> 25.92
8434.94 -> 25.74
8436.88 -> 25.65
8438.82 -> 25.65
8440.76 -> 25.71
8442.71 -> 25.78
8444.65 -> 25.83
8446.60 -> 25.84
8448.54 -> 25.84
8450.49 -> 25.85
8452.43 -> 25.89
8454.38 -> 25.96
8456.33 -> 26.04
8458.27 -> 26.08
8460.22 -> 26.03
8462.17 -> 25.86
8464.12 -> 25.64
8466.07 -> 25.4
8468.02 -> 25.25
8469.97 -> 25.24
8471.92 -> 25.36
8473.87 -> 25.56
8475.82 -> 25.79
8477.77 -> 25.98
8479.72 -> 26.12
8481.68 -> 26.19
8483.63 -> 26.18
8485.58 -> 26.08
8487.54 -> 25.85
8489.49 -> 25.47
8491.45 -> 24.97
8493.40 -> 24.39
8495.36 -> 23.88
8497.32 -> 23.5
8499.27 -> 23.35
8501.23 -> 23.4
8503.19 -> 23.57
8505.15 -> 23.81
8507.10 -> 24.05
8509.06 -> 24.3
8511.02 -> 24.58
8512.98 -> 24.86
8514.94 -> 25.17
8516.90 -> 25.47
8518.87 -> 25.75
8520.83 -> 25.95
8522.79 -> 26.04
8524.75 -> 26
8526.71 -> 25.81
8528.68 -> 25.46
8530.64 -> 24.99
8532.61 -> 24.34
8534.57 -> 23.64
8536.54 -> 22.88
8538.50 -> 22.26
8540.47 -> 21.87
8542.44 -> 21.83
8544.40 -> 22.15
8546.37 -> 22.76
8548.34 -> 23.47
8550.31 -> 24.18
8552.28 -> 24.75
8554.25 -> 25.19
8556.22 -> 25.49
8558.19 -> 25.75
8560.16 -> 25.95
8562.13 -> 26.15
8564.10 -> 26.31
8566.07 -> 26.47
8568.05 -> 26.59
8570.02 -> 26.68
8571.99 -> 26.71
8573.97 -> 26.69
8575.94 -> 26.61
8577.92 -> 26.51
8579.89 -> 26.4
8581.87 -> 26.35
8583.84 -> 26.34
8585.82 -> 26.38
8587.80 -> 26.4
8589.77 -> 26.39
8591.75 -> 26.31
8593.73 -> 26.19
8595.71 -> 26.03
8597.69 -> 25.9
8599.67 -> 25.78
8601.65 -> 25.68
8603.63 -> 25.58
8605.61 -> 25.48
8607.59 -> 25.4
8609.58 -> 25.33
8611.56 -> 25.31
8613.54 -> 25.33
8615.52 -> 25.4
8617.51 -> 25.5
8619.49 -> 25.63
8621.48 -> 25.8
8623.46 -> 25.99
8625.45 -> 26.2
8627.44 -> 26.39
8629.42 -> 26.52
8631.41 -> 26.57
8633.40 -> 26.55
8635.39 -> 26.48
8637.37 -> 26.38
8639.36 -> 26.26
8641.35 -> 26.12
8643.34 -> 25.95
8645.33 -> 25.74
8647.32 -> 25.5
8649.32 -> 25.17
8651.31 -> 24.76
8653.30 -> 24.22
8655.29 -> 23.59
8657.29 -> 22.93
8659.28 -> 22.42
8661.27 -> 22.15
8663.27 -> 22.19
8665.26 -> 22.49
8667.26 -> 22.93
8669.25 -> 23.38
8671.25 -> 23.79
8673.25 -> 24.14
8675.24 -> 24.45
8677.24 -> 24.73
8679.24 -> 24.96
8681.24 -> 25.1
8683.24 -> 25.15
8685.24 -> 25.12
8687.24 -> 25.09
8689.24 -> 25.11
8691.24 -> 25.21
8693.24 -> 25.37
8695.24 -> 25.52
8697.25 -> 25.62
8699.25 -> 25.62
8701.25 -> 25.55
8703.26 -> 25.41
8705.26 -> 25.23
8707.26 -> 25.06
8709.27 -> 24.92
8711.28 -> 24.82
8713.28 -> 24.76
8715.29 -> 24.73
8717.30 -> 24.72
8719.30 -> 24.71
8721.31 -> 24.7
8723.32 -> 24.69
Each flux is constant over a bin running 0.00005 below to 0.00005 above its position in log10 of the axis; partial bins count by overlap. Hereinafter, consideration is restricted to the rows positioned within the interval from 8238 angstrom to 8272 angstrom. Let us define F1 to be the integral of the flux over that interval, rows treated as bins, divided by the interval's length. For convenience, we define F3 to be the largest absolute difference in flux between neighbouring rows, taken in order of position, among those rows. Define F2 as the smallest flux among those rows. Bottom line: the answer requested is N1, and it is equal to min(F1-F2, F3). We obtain 0.2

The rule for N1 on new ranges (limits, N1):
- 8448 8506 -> 0.6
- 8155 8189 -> 0.1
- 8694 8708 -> 0.2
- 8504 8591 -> 0.8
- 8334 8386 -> 0.5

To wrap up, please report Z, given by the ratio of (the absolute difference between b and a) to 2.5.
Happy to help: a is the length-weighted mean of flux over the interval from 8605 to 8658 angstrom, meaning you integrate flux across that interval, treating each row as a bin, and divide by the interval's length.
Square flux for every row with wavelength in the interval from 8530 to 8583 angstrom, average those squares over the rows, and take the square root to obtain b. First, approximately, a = 25.6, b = 25.0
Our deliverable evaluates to 0.24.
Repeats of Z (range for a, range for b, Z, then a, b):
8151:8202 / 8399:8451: 0.37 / 27.2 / 26.2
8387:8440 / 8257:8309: 0.36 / 26.3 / 27.2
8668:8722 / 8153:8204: 0.89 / 24.9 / 27.1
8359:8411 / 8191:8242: 0.36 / 25.9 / 26.8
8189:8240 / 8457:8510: 0.68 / 26.8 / 25.1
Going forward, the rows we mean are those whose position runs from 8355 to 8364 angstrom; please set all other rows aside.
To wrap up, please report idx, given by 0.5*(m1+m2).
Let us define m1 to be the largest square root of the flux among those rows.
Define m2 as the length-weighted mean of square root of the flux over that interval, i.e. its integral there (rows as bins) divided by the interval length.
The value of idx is 5.13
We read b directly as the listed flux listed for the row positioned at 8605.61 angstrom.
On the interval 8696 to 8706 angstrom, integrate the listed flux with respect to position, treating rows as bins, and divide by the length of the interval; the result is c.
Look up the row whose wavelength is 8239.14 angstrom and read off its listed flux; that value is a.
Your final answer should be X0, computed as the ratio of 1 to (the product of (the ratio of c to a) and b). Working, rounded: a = 26.7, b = 25.48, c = 25.5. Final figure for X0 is 0.0411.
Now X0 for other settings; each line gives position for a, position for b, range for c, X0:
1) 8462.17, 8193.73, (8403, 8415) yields 0.0368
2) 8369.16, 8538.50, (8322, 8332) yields 0.0454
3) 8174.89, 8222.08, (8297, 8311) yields 0.0385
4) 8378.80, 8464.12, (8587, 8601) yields 0.0376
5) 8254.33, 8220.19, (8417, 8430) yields 0.0386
